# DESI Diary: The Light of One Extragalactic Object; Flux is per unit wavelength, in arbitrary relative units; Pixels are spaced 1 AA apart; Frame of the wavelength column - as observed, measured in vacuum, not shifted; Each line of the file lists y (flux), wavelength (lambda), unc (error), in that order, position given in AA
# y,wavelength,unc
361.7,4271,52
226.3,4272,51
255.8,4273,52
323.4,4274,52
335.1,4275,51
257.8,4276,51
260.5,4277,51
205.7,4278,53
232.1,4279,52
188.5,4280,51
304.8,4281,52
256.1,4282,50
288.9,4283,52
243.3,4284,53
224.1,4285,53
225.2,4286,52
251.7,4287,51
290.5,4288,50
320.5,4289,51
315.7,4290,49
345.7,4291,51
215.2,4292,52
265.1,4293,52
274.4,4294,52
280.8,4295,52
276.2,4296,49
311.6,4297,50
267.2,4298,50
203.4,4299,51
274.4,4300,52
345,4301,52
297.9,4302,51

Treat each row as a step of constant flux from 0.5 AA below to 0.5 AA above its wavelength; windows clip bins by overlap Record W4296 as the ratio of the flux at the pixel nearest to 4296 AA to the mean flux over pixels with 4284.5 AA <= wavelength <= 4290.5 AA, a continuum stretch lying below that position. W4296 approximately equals 1.02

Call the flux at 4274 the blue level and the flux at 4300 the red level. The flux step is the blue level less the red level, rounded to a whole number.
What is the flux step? 49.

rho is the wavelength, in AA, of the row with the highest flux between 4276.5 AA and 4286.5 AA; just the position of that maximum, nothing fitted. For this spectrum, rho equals 4281 AA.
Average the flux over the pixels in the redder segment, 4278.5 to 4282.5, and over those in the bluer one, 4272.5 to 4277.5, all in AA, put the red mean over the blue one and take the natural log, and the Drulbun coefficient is -0.16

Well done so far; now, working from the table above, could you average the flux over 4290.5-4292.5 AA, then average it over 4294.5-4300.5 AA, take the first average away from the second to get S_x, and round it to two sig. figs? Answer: -12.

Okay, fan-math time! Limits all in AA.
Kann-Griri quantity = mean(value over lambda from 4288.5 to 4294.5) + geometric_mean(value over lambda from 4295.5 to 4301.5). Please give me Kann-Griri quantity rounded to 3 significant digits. 566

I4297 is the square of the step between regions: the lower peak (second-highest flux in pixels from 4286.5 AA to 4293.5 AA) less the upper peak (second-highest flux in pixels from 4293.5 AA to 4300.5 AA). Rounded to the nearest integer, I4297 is 1576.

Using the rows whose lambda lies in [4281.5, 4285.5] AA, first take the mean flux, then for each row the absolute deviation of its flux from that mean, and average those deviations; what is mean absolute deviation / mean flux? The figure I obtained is 0.077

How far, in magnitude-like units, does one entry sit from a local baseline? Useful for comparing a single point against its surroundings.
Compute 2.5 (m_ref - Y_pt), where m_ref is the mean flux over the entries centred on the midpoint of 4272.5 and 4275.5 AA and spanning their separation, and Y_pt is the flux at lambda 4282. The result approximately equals 122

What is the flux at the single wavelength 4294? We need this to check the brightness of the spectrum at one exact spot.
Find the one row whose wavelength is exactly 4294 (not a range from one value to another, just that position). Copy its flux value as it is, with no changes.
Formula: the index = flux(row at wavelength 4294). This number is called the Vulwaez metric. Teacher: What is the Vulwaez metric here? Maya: 274.4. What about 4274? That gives 323.4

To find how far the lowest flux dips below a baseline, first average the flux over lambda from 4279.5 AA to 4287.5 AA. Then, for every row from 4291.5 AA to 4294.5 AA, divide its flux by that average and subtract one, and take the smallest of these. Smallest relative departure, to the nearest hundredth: -0.13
